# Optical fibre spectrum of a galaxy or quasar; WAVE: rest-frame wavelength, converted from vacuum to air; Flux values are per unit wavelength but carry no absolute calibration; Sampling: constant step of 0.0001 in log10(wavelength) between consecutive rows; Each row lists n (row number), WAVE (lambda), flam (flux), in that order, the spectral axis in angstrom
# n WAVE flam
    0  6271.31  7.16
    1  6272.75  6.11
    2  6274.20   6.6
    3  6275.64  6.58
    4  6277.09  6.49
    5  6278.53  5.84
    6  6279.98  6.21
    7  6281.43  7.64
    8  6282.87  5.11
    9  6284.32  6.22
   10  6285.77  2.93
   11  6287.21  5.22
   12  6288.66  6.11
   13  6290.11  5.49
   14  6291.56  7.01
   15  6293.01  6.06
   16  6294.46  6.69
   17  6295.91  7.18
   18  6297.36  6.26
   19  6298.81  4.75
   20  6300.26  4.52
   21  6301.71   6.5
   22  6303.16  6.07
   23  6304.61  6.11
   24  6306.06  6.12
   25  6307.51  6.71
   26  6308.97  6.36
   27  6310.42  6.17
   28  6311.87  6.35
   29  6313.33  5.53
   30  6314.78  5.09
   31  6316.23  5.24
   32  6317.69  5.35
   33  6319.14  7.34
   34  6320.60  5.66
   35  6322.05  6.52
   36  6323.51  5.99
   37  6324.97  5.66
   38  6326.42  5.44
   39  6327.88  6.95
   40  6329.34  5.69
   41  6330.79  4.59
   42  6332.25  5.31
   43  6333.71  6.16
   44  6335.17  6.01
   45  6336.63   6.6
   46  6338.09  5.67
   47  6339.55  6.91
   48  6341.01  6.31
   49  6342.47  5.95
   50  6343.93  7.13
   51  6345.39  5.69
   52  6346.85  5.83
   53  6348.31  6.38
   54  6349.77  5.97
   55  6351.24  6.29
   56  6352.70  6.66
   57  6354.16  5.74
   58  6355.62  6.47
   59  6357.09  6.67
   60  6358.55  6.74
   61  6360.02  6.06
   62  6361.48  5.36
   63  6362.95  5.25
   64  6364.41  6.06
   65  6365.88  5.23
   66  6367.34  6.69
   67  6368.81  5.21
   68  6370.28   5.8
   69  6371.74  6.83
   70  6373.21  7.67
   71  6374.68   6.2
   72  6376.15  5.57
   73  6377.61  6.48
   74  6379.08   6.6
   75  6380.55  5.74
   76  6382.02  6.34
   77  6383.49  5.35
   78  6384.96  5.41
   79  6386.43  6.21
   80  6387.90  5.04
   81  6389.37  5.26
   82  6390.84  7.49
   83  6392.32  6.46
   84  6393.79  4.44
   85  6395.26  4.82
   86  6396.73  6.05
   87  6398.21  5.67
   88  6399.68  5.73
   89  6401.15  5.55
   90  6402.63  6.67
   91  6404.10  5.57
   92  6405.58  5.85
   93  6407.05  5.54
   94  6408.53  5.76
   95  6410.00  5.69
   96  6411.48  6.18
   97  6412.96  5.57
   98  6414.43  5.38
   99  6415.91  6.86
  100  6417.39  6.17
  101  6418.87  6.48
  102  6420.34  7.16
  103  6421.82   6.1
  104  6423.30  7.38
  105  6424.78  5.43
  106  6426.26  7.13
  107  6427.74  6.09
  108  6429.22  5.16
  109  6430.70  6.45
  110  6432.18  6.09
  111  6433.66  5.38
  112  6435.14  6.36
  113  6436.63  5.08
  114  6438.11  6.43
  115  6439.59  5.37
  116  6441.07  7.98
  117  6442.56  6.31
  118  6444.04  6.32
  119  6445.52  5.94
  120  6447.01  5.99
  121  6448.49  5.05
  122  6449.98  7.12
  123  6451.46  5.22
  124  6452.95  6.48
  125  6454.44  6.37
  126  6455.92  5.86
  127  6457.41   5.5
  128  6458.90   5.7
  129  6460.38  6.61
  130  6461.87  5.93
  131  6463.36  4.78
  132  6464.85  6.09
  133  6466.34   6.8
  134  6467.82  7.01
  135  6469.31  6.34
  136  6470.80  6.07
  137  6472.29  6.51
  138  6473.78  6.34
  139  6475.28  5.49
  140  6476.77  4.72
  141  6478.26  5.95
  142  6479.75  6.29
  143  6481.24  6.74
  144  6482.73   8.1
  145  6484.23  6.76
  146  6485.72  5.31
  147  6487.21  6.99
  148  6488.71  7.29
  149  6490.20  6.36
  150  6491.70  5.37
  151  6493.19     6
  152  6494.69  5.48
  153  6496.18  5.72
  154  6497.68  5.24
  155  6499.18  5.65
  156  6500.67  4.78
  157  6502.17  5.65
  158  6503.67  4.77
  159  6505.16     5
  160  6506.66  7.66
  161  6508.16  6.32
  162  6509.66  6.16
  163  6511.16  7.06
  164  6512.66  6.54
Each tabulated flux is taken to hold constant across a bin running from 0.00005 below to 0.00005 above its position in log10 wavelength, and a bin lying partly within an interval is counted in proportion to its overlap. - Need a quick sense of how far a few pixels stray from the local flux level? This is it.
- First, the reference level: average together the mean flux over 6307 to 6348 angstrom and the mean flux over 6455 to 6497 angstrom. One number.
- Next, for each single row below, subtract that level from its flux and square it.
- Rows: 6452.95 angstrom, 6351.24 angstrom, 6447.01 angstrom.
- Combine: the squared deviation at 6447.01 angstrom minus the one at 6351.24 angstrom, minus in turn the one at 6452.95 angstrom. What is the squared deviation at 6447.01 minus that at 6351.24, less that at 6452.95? -0.2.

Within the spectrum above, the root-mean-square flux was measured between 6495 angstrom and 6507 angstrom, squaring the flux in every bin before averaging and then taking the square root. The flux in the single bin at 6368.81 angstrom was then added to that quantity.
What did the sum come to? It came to 10.8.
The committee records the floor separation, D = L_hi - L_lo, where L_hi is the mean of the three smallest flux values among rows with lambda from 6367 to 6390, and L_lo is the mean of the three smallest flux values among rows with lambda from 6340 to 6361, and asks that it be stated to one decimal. -0.6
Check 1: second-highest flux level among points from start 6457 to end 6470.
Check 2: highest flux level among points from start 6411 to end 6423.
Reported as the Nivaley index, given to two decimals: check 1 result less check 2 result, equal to -0.36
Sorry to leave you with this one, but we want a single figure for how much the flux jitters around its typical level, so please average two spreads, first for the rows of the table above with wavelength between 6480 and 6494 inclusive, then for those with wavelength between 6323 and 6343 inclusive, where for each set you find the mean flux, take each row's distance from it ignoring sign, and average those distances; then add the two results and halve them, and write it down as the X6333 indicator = 0.59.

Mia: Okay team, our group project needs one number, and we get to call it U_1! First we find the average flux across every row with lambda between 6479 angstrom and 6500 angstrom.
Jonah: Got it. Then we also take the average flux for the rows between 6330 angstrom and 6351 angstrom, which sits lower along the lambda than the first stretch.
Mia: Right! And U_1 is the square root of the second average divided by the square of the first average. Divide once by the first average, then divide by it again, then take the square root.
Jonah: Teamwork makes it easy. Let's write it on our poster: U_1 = 0.394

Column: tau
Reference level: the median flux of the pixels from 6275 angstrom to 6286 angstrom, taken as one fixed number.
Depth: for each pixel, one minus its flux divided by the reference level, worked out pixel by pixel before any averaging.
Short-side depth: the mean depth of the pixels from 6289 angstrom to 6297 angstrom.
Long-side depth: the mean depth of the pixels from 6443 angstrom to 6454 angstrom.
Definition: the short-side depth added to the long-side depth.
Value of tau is -0.01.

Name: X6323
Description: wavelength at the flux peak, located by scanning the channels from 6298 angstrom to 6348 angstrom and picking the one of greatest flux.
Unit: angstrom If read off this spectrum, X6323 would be 6319.14 angstrom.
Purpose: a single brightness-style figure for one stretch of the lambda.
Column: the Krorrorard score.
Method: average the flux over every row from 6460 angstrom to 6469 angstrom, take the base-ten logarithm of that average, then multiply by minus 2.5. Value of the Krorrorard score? -1.98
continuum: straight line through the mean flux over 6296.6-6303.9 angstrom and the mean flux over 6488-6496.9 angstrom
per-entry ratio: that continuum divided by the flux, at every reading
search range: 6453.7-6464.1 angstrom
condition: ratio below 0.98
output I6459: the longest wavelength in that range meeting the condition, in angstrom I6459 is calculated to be 6460.38 angstrom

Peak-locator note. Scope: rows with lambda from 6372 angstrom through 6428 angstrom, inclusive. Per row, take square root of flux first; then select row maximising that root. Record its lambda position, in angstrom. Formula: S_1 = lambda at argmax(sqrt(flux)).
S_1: 6373.21 angstrom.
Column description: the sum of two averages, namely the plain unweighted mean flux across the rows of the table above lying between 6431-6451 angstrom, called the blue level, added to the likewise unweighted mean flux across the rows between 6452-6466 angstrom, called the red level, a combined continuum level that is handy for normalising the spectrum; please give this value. 12.0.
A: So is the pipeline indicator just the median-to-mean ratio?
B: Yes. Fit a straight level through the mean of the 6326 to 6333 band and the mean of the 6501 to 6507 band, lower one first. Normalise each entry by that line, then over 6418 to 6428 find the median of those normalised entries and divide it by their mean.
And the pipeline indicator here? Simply 0.99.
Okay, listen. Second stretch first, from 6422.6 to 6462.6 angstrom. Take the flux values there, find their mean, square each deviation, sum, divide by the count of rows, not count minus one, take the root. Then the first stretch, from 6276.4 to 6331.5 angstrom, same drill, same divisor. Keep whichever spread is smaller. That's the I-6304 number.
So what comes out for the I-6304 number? 0.72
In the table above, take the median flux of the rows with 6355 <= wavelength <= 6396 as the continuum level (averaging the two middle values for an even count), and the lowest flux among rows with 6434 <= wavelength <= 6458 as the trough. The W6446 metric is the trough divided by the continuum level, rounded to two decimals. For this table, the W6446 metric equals 0.83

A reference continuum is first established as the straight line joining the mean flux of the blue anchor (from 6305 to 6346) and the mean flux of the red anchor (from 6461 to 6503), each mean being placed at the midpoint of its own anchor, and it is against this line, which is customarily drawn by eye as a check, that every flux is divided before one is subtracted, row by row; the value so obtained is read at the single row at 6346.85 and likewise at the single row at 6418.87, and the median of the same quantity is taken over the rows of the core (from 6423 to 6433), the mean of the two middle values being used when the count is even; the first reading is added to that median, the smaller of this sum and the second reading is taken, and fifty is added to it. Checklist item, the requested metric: 50.0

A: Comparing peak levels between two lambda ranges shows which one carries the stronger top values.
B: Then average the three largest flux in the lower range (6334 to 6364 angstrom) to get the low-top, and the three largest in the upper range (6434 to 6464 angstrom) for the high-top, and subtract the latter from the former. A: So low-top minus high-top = -0.31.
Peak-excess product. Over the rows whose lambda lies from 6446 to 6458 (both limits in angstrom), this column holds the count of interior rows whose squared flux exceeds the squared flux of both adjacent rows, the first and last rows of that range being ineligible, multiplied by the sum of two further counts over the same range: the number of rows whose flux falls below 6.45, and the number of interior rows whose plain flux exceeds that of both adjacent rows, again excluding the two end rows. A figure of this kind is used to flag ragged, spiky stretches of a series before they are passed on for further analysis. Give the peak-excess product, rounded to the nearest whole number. 16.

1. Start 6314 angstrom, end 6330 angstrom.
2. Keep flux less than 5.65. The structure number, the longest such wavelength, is 6326.42 angstrom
